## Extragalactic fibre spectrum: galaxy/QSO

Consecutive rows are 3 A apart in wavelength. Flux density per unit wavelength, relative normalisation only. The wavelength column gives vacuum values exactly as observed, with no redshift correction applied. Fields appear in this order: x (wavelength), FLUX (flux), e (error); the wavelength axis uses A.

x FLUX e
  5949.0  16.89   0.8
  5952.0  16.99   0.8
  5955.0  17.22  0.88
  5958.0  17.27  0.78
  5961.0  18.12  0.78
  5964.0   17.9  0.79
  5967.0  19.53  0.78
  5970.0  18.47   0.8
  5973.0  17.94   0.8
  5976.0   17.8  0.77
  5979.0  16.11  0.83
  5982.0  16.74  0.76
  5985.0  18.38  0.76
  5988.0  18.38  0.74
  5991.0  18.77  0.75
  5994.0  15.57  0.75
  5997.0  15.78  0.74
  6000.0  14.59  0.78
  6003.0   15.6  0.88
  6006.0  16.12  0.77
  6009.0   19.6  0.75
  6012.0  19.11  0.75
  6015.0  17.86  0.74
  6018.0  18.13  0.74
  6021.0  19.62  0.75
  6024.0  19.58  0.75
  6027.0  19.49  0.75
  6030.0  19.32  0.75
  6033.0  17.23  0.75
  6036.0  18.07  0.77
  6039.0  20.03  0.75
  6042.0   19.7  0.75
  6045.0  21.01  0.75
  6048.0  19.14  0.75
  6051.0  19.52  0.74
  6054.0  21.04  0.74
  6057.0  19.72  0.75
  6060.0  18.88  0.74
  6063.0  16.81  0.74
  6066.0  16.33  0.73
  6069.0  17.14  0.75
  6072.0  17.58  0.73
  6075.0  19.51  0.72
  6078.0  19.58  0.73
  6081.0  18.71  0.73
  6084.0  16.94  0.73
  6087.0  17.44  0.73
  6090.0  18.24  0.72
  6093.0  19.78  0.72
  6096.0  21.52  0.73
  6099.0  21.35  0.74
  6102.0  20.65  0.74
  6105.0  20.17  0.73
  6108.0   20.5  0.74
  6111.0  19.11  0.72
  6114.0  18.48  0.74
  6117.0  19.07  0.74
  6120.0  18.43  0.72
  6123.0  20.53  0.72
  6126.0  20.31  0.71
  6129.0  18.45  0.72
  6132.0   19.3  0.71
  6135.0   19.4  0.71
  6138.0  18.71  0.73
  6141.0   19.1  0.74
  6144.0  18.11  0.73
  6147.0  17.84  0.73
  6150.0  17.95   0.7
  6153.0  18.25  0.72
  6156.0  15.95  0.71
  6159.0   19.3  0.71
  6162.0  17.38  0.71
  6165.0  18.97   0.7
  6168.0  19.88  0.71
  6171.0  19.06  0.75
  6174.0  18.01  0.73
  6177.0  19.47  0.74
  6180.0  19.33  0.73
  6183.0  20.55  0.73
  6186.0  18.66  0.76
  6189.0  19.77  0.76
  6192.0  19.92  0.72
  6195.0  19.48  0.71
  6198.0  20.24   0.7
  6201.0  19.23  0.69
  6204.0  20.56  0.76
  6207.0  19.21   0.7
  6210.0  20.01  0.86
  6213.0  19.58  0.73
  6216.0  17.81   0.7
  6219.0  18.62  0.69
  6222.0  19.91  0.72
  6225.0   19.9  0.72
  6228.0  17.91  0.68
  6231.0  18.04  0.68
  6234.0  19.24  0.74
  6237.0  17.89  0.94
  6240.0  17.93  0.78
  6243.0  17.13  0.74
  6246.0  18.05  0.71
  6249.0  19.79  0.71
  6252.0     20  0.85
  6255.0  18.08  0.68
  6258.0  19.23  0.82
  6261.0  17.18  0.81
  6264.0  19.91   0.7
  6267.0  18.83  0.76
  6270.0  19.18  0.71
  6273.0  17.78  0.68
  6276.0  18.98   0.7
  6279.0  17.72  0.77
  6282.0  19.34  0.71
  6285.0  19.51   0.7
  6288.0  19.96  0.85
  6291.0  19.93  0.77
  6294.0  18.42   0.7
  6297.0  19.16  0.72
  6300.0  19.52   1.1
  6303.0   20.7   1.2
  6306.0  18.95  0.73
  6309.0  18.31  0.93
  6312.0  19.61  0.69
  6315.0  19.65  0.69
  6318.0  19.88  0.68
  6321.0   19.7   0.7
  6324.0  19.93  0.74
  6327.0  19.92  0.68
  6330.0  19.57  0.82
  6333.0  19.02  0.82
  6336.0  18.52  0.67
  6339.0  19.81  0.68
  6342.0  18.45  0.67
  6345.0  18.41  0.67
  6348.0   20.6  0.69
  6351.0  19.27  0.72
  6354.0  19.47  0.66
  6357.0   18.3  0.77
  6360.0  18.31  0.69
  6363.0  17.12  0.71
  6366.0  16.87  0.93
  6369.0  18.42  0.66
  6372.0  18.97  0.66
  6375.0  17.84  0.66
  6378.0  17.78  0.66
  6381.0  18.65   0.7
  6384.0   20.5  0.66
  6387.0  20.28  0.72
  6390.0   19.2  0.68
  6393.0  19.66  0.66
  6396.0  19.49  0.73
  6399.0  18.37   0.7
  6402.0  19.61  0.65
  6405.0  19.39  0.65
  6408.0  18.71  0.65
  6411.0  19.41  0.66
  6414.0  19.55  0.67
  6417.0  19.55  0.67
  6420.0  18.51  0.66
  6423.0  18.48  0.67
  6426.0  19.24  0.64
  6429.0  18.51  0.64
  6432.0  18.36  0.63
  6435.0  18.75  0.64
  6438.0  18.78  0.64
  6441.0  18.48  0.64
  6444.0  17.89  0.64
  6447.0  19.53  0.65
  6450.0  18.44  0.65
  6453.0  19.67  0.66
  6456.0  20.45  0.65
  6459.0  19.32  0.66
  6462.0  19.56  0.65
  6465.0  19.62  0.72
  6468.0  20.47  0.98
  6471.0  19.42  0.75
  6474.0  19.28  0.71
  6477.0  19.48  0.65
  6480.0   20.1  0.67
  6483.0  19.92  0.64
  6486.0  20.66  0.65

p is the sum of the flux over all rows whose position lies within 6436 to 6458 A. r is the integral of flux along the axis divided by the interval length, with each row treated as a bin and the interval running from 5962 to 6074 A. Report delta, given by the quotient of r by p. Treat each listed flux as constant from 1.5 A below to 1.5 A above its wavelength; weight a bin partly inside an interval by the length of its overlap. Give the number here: 0.14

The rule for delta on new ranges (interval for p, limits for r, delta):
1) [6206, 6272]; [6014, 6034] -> 0.05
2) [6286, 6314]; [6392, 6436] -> 0.11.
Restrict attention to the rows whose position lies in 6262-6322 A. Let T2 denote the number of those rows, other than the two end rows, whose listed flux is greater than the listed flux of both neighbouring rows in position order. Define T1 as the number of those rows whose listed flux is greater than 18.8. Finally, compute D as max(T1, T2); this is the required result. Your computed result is 16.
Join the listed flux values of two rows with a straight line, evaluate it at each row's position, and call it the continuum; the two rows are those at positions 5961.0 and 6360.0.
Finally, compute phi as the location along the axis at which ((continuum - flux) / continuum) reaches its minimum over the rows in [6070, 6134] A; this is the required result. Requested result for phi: 6096.0 A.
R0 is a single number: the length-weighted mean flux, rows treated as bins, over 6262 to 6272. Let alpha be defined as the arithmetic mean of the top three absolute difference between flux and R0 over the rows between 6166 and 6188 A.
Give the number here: 1.10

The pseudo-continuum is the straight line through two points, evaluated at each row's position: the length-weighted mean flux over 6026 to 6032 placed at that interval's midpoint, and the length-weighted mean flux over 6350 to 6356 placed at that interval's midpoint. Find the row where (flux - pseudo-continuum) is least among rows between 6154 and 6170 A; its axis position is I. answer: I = 6156.0 A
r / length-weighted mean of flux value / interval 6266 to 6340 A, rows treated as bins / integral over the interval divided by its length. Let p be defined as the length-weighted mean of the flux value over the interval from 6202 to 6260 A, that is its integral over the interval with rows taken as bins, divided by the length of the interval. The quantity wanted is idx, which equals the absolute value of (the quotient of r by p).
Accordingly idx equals 1.02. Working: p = 18.9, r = 19.3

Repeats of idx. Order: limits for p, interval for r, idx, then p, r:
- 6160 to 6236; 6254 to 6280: 0.97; 19.2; 18.6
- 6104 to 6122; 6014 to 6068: 0.98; 19.3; 19.0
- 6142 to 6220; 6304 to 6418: 1.01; 19.0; 19.1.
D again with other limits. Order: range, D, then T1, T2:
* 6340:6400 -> 9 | 9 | 6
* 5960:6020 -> 4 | 3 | 4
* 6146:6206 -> 13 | 13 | 7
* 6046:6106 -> 12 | 12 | 3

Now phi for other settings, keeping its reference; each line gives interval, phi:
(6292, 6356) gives 6303.0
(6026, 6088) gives 6054.0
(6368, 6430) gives 6384.0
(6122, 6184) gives 6123.0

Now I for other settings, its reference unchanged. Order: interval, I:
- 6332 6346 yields 6345.0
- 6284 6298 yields 6294.0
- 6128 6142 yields 6129.0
